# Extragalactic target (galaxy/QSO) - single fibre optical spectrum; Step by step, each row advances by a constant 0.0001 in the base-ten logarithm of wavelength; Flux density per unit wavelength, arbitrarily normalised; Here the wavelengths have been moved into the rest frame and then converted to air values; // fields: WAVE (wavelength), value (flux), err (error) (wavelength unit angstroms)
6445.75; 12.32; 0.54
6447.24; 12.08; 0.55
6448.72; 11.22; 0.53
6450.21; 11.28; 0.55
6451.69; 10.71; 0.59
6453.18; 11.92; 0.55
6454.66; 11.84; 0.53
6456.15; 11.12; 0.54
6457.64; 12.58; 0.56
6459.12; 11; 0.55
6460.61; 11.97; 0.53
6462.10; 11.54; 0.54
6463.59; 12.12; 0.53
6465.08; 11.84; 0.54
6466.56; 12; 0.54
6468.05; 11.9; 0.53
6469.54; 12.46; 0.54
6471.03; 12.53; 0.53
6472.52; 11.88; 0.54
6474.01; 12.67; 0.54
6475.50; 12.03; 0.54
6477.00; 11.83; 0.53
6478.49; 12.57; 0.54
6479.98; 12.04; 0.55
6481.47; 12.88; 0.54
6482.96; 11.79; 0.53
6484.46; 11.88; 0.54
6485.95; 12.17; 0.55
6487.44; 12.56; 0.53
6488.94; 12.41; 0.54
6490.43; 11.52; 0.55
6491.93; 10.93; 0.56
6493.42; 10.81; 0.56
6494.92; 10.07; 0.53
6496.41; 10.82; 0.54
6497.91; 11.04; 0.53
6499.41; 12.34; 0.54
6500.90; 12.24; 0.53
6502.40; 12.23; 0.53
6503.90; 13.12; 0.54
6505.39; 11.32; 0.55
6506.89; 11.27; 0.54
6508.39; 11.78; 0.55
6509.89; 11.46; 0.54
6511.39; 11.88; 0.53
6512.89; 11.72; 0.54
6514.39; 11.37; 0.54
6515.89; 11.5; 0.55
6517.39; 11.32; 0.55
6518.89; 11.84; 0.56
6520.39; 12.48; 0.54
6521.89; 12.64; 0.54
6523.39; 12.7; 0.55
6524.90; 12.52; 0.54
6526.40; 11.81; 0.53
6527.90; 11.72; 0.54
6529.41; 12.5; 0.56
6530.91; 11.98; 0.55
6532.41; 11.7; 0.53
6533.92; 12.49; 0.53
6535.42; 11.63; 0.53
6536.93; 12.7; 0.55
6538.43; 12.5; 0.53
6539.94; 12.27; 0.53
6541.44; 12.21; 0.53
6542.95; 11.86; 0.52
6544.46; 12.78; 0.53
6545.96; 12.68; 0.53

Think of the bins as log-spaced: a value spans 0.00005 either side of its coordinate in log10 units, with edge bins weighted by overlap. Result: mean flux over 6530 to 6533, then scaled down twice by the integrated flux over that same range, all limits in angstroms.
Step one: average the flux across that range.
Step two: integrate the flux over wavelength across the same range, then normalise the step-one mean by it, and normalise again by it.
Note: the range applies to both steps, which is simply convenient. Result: 0.0093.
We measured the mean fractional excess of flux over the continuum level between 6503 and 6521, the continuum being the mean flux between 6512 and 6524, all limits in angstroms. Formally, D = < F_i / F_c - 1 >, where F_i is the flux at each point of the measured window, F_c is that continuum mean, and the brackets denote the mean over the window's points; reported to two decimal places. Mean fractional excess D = -0.02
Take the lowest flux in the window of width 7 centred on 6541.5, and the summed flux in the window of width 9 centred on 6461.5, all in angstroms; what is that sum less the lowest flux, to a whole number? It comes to 59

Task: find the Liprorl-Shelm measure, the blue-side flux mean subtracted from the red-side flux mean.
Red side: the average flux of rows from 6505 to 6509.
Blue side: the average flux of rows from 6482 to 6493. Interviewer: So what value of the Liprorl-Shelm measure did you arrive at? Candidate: -0.4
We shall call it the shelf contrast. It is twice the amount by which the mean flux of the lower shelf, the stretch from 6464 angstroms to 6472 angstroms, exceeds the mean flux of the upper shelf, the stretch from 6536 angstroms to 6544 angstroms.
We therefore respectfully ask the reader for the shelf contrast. 0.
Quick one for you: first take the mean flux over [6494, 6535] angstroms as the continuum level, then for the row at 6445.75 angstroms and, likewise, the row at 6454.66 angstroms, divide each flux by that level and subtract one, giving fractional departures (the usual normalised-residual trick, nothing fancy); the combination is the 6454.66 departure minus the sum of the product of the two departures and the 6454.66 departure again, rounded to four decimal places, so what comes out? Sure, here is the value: 0.0000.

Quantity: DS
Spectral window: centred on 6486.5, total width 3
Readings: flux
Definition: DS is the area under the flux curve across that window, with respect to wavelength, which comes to 37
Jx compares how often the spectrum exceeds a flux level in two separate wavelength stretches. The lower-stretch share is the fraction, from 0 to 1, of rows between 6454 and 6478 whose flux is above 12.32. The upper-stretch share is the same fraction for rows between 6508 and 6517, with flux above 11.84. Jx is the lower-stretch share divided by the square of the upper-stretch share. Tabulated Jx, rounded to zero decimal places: 9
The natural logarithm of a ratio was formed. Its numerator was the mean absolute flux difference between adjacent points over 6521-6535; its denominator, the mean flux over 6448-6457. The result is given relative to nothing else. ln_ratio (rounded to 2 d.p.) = -3.28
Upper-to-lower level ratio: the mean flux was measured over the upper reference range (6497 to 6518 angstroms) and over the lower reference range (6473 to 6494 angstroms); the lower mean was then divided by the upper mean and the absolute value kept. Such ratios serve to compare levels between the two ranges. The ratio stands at 1.02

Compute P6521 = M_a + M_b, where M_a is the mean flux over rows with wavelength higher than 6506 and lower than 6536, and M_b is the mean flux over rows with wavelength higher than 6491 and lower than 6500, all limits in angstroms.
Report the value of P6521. 22.9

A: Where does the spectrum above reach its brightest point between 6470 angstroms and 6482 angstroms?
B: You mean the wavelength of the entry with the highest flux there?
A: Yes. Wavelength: 6481.47 angstroms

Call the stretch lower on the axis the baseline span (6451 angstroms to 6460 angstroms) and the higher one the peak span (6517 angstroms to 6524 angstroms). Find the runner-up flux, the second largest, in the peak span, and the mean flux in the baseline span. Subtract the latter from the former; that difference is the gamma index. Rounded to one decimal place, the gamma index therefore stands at 1.1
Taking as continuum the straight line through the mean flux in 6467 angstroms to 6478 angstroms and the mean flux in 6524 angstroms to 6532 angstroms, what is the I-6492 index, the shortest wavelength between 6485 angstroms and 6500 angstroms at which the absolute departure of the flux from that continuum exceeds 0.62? 6490.43 angstroms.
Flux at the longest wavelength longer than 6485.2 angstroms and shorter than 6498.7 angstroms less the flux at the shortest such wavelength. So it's -1.1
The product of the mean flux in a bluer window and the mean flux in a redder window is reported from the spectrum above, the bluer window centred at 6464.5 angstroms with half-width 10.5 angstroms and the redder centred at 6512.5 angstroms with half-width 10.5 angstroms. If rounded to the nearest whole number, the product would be 142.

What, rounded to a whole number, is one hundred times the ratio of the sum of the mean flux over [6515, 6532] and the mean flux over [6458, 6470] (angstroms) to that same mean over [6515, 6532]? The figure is 198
